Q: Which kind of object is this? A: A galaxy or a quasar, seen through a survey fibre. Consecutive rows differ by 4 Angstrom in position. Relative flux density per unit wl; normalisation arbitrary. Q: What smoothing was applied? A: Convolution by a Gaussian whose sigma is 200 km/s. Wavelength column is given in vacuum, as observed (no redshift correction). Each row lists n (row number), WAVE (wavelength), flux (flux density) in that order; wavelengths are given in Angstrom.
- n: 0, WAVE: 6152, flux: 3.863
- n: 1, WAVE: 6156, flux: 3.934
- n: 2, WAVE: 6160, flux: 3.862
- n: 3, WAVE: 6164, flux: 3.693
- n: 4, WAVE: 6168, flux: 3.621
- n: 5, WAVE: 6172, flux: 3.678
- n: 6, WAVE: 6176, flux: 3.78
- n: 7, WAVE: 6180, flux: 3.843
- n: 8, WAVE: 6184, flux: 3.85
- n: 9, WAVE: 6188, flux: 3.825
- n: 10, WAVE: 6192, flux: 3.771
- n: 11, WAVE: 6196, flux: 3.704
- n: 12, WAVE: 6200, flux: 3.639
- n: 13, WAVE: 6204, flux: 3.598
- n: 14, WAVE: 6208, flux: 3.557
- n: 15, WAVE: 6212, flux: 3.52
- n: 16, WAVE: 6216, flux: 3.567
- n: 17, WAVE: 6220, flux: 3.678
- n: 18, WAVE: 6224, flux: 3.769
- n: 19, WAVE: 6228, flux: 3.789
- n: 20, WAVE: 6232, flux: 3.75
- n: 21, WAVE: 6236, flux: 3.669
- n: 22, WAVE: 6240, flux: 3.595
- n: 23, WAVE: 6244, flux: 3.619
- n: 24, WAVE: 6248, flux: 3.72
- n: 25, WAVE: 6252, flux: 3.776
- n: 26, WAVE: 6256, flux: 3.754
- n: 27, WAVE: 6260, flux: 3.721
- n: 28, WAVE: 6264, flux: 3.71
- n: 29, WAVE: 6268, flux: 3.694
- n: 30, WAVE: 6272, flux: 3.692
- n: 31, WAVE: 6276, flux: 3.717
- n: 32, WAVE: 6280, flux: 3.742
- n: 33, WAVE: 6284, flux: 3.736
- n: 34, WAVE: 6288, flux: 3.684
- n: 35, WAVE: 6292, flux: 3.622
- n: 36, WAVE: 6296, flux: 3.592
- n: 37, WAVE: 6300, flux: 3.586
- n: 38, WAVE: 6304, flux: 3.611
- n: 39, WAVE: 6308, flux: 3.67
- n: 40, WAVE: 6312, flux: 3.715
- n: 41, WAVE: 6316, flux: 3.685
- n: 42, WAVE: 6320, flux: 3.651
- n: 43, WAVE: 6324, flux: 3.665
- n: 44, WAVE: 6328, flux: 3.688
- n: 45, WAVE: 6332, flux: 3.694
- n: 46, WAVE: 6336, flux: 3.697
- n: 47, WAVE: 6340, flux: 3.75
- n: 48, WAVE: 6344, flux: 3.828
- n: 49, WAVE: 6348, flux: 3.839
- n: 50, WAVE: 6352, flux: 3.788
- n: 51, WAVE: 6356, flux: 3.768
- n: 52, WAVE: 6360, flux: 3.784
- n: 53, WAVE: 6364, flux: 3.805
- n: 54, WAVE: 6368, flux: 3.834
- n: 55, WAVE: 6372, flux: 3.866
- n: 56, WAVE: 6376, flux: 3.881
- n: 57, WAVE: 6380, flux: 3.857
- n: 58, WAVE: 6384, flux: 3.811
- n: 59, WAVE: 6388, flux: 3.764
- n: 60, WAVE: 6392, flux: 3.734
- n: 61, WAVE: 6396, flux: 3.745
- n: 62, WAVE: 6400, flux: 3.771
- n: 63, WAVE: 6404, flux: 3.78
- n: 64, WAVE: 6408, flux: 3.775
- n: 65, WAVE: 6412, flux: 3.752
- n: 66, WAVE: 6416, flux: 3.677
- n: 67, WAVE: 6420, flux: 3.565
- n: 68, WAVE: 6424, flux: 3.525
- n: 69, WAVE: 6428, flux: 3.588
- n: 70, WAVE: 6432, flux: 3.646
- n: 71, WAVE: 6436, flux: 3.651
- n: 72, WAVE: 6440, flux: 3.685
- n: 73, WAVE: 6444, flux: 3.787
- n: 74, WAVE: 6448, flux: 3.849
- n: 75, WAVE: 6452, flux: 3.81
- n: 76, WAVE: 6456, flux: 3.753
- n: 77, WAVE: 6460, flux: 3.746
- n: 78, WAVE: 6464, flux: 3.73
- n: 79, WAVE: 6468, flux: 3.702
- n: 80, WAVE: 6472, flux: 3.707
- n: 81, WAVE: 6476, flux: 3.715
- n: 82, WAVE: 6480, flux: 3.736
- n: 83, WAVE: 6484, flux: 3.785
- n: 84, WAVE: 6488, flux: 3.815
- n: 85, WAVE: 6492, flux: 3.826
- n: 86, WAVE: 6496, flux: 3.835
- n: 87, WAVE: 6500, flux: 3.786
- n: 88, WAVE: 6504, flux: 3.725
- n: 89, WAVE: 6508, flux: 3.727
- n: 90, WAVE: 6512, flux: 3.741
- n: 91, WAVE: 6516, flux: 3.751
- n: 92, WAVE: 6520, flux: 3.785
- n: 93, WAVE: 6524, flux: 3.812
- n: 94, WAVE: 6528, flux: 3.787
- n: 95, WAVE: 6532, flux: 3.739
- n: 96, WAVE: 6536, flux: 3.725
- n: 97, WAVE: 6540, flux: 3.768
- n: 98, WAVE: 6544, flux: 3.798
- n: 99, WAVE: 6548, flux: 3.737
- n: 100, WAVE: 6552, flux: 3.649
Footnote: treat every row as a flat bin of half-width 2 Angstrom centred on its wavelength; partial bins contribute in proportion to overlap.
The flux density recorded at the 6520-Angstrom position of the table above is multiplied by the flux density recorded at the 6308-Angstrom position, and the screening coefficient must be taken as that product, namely 13.9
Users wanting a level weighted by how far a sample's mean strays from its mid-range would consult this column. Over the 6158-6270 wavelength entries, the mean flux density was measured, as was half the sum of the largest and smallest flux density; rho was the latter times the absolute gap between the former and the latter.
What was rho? 0.053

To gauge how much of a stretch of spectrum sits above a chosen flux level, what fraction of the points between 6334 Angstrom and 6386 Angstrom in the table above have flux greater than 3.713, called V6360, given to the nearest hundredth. 0.92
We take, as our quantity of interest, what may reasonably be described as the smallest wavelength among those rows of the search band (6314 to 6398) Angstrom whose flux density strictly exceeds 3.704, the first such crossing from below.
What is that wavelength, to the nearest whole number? 6340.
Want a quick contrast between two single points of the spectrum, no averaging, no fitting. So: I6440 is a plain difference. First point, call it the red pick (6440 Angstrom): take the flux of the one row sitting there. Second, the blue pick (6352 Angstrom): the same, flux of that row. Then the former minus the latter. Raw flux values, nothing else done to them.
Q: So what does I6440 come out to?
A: -0.10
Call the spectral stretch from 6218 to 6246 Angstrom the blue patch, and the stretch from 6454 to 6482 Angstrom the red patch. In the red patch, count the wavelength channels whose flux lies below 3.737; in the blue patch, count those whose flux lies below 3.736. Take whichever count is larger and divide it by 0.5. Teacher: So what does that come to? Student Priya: 10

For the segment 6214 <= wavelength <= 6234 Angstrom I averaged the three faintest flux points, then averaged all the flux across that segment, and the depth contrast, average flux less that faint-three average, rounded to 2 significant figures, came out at 0.046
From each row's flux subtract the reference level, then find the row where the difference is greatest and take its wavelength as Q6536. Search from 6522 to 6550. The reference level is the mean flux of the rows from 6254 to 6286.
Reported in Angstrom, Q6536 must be 6524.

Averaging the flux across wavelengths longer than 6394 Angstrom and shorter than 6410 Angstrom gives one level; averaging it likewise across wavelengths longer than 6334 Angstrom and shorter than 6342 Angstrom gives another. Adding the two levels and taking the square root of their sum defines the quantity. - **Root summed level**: 2.74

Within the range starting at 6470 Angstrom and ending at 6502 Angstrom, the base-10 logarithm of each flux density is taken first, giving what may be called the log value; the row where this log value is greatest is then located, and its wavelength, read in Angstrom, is 6496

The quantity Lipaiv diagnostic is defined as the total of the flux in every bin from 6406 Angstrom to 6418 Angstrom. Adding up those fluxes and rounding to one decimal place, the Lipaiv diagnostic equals 11.2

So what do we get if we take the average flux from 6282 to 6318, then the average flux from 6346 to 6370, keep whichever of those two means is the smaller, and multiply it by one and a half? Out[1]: 5.48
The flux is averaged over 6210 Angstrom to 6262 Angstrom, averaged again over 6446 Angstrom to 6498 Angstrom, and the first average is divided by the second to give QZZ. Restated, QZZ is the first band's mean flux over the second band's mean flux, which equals 0.98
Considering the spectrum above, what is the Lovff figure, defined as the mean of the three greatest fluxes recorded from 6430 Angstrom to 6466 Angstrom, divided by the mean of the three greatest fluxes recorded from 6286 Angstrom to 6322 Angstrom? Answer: 1.03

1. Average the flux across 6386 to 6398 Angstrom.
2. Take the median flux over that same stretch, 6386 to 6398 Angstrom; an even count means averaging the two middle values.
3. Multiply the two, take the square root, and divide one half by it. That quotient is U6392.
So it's 0.133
